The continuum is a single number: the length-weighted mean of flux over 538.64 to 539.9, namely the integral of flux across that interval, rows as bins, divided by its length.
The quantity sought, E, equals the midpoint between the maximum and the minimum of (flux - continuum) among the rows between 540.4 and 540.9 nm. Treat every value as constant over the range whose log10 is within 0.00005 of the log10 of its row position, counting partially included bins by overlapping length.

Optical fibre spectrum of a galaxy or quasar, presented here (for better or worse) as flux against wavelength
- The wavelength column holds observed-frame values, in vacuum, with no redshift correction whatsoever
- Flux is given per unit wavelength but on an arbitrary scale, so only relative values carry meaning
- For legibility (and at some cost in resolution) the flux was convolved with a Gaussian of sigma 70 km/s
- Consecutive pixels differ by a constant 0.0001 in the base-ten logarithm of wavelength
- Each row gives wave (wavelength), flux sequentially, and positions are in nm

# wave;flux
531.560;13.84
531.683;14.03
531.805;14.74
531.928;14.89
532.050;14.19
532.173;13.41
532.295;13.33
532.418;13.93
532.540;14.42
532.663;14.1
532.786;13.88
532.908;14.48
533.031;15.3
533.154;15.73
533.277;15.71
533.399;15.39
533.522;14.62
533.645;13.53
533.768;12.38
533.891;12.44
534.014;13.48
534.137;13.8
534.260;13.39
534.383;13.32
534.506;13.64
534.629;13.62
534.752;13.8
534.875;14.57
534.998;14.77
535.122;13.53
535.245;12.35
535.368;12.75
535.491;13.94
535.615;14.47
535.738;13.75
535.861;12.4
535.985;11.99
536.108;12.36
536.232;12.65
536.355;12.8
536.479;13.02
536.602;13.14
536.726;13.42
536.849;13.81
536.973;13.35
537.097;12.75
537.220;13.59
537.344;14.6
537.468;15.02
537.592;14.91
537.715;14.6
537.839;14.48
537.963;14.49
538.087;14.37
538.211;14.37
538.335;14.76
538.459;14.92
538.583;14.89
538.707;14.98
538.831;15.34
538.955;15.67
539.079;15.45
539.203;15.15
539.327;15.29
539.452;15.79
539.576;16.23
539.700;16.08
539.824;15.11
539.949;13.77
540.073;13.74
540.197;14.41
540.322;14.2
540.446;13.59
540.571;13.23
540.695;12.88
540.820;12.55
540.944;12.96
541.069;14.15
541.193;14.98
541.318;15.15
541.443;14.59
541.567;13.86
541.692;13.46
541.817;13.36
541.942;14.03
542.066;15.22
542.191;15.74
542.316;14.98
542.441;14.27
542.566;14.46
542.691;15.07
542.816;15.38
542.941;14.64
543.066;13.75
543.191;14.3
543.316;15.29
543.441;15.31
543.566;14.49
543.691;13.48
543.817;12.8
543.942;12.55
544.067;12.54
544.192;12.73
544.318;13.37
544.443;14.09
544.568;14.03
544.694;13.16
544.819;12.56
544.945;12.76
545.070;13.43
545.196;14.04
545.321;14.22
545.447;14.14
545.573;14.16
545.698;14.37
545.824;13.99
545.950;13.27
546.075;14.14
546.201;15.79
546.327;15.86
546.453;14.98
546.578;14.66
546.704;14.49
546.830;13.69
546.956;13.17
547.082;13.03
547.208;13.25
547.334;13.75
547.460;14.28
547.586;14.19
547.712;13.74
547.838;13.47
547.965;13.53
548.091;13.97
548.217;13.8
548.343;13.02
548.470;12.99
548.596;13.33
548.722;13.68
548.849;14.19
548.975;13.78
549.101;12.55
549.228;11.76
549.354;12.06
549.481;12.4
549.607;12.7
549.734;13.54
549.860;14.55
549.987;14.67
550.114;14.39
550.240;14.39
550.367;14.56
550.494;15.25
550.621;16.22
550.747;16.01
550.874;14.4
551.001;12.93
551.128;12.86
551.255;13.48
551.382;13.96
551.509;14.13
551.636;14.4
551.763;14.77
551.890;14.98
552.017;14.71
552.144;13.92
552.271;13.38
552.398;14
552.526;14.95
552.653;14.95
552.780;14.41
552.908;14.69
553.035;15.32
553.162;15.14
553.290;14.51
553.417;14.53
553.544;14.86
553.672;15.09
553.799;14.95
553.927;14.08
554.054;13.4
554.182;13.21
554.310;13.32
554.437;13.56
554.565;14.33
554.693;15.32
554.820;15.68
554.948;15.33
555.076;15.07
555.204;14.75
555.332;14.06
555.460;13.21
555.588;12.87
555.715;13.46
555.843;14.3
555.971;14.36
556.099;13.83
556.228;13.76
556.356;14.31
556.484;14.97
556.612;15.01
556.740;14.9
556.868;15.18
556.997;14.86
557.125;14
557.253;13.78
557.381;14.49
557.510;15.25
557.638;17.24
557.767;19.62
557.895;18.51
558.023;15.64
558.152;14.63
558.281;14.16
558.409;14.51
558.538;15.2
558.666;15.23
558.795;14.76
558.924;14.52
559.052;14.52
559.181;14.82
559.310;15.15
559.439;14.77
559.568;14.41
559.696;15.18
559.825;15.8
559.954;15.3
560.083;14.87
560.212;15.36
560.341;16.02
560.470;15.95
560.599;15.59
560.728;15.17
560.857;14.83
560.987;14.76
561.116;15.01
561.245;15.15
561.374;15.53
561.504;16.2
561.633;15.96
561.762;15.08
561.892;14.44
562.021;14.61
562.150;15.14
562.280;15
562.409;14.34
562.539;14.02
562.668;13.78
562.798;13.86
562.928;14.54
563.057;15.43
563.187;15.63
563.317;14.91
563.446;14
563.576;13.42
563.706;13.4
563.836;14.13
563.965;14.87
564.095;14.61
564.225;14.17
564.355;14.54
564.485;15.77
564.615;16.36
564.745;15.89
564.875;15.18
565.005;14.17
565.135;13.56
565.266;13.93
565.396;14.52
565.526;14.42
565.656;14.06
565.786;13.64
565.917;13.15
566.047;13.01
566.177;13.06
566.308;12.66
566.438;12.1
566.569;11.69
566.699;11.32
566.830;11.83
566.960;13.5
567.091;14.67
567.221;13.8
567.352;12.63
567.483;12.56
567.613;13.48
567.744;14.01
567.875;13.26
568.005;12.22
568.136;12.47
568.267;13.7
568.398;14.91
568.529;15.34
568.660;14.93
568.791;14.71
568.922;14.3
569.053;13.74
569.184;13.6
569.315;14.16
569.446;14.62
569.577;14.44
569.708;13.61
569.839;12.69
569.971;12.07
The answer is -2.4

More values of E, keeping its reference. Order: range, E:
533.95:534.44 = -1.9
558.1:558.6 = -0.8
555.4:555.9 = -1.9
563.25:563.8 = -1.3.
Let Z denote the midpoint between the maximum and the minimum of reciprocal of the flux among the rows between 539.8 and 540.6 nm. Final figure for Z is 0.071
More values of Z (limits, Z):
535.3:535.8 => 0.074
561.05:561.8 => 0.064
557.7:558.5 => 0.061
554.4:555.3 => 0.069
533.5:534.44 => 0.075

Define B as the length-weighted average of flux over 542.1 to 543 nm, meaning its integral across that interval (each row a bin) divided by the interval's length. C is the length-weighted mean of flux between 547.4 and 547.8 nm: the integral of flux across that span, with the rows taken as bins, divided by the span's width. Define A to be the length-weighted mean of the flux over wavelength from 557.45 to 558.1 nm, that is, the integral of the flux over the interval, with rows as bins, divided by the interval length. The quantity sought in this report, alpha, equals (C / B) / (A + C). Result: 0.0301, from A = 17.2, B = 14.9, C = 14.0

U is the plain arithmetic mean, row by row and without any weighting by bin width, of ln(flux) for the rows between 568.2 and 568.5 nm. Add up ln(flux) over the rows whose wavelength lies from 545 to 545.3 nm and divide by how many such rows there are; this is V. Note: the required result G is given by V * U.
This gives 6.97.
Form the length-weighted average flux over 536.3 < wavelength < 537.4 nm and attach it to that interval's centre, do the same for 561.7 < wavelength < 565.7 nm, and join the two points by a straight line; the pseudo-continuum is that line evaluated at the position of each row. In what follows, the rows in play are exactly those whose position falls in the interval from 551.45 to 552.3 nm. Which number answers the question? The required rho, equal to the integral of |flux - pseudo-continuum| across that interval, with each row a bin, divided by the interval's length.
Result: 0.51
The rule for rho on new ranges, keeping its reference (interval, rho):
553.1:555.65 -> 0.77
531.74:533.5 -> 1.34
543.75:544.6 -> 0.76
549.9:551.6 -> 0.83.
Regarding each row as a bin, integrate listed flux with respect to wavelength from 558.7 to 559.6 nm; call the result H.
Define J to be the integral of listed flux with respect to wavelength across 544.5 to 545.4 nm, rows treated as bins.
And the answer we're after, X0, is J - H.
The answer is -1.1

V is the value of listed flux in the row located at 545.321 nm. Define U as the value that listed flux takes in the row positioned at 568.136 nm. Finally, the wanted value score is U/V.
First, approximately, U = 12.47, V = 14.22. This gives 0.88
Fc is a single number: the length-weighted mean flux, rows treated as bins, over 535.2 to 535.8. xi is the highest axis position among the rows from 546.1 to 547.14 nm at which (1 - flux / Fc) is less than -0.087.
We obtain 546.453 nm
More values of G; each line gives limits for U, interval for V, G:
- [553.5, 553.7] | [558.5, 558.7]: 7.37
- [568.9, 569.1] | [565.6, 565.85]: 6.94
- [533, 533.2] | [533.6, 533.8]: 7.02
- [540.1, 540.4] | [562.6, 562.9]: 6.99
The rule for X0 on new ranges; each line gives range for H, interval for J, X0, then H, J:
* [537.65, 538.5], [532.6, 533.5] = 1.1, 12.4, 13.4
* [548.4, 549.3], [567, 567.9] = 0.3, 11.9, 12.1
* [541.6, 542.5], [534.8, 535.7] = -0.6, 13.0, 12.4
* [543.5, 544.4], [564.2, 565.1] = 1.8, 11.8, 13.6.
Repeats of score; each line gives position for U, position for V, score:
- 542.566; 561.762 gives 0.96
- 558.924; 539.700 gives 0.90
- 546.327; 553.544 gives 1.07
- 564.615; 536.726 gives 1.22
